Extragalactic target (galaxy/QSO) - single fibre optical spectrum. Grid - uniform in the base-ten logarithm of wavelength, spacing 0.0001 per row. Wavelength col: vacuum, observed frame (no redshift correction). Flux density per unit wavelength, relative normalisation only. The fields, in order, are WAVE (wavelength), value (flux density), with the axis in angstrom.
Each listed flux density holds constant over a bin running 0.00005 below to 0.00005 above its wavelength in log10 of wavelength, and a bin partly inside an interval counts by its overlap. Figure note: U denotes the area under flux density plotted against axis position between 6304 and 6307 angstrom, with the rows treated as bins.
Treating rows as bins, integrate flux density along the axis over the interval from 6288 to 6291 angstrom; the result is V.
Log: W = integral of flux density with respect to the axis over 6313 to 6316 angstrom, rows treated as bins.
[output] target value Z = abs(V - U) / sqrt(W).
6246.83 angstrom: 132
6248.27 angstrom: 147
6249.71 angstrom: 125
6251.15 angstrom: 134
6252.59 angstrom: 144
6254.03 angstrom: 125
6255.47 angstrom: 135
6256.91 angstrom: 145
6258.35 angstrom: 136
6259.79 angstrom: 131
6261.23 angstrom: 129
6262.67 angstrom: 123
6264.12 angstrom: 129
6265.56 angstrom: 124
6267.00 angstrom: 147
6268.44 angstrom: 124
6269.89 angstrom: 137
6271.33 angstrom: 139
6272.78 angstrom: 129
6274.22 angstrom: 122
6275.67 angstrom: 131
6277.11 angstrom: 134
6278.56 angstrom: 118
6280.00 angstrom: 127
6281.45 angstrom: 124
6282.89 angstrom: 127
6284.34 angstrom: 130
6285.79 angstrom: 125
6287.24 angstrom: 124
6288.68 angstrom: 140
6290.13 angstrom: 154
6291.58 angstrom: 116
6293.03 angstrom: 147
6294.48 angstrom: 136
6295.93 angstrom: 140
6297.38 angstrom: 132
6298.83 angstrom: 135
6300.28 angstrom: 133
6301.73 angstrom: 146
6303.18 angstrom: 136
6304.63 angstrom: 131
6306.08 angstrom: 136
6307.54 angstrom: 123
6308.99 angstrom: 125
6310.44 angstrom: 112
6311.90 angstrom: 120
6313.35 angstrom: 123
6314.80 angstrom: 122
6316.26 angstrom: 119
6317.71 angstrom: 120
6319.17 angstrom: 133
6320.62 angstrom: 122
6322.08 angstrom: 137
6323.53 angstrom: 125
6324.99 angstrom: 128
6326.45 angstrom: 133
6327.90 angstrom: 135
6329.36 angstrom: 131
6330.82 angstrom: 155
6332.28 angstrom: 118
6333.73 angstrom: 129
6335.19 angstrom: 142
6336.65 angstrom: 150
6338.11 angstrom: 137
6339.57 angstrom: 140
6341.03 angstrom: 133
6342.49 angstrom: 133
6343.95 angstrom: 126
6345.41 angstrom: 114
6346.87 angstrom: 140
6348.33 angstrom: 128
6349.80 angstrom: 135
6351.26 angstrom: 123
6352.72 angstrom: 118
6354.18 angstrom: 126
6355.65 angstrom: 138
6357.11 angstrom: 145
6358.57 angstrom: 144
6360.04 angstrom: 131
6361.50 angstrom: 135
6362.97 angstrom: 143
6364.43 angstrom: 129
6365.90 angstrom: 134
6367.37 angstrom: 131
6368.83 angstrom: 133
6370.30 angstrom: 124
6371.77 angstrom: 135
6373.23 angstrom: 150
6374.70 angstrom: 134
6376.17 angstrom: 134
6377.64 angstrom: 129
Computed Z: 2.0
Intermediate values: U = 398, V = 436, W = 365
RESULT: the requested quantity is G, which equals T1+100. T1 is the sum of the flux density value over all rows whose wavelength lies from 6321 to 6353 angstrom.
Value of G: 3010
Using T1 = 2910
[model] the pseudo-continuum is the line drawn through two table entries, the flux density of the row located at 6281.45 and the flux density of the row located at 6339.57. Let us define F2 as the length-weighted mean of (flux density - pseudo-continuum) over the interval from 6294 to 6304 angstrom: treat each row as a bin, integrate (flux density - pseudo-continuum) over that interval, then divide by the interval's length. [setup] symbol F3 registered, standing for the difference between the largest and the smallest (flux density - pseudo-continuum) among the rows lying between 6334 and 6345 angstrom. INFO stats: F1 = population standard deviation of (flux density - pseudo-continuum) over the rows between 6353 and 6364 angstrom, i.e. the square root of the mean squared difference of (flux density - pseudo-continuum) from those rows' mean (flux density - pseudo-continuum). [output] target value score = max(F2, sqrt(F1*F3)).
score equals 12.9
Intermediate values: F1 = 6.4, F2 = 8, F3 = 26.0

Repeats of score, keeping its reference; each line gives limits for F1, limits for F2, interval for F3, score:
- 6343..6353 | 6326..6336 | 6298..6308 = 14.5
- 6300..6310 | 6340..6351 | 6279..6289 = 11.0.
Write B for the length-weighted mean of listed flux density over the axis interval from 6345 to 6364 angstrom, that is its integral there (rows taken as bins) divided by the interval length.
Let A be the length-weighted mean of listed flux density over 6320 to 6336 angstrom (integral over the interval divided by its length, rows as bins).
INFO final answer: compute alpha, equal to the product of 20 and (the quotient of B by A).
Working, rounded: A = 132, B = 133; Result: 20.0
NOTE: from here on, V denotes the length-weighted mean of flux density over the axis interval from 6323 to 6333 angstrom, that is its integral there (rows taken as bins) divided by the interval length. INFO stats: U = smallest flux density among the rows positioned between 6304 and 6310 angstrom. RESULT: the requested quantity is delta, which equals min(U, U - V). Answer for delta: -9.2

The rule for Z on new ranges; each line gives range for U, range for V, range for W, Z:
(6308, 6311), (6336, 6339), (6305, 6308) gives 3.6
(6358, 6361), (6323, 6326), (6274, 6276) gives 1.9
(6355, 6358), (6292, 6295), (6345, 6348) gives 0.4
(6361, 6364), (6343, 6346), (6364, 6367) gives 2.6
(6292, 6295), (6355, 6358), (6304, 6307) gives 0.4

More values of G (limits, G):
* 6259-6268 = 883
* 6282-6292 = 1016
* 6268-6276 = 882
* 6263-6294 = 2848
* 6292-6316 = 2197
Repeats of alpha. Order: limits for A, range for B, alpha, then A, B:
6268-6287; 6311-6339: 20.4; 128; 130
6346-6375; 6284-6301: 20.1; 134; 134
